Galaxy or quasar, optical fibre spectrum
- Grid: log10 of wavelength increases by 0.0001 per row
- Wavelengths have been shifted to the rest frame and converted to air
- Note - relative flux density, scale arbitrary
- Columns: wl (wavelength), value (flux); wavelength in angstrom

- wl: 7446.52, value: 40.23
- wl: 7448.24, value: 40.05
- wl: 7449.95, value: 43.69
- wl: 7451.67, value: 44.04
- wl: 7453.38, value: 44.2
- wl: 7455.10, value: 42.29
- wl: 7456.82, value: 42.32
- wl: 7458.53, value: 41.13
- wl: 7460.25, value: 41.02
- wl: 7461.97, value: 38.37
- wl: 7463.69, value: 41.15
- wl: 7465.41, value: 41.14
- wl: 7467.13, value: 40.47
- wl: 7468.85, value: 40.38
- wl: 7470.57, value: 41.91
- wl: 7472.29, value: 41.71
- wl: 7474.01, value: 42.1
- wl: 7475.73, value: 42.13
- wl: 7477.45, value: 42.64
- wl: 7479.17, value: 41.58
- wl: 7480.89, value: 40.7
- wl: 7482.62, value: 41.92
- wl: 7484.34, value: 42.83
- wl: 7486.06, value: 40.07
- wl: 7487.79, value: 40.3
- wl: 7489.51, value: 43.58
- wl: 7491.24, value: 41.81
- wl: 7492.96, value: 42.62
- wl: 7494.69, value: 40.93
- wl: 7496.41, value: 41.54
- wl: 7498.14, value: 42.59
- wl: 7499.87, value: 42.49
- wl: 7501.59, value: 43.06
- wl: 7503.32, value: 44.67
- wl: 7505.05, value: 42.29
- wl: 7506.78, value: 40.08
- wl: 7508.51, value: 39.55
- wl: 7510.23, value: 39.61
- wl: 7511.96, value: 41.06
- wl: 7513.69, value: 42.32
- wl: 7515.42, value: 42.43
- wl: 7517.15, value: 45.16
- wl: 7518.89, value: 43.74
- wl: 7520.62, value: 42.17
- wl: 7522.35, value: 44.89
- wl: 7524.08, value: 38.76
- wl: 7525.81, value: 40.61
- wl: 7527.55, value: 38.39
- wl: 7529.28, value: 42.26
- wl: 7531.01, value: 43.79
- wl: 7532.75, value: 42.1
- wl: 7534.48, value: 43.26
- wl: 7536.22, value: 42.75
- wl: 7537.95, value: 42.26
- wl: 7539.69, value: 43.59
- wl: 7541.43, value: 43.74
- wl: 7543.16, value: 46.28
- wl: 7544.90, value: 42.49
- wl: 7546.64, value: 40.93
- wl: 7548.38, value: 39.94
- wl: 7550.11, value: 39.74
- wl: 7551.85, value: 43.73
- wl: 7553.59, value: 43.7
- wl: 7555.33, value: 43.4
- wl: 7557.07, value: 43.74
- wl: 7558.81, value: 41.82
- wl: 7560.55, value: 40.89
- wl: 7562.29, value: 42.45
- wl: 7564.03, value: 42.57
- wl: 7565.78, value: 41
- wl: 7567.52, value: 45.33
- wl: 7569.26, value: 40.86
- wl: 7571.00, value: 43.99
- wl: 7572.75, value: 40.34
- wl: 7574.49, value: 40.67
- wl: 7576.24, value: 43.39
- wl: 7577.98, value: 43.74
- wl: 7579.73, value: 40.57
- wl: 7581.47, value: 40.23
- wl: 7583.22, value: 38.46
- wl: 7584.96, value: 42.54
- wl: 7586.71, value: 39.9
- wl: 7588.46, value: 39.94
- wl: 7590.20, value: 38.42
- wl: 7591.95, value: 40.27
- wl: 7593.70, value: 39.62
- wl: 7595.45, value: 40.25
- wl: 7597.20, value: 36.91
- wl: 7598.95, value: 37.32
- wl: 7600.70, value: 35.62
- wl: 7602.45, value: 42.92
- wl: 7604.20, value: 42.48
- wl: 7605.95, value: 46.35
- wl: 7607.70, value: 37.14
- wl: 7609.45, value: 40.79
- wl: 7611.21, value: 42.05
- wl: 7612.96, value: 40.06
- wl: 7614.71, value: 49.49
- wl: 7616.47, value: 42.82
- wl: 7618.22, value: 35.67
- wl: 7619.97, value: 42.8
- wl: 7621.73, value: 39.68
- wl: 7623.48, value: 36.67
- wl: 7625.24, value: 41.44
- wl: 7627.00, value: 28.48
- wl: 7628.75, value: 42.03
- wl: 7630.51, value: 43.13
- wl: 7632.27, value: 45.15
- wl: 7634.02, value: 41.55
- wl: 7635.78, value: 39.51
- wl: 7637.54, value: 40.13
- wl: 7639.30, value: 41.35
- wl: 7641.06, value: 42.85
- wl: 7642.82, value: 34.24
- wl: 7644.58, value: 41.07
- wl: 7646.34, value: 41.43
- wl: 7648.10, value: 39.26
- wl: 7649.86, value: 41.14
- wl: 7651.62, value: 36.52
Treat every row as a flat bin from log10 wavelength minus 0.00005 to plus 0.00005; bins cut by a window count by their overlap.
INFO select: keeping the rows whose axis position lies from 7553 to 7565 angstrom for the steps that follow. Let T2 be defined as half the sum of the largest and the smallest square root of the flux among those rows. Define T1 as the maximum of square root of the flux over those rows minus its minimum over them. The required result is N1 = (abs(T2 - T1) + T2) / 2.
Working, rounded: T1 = 0.2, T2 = 6.50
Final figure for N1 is 6.39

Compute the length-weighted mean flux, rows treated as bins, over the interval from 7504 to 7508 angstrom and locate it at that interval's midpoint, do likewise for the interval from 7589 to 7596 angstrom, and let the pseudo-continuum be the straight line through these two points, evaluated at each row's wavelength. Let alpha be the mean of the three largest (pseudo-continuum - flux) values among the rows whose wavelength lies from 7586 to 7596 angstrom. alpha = 0.4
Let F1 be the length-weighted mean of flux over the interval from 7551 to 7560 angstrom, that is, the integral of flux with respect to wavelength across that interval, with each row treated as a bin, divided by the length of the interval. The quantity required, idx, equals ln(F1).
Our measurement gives 3.77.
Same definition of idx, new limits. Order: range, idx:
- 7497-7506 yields 3.76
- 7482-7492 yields 3.73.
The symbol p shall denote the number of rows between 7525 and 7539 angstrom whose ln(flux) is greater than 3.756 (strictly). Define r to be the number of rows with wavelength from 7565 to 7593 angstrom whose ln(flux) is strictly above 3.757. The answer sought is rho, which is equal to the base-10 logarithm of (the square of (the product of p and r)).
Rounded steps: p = 2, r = 4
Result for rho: 1.8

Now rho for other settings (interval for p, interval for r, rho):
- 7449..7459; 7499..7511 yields 1.6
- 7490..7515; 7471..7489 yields 0.6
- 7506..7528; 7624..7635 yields 1.6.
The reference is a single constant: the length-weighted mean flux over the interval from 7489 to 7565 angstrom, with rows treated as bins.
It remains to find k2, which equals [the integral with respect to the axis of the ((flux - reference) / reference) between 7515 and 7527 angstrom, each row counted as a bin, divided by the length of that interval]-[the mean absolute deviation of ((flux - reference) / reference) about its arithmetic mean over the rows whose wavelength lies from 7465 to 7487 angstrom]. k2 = -0.013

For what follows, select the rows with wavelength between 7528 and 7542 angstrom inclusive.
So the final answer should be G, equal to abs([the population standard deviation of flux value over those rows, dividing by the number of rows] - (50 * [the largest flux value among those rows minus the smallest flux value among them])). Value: 84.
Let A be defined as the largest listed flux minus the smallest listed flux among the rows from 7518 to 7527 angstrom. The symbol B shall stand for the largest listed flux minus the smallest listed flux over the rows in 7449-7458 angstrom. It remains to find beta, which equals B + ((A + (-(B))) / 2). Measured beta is 4.0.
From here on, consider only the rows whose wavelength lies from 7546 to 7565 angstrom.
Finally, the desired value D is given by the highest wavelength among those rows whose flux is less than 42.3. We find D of 7560.55 angstrom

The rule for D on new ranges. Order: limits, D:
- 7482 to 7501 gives 7496.41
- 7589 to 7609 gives 7607.70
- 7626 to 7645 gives 7644.58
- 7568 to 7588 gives 7586.71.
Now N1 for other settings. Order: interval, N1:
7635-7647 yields 5.85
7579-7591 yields 6.20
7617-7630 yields 5.34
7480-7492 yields 6.33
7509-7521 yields 6.29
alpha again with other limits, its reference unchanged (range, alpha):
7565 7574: -0.7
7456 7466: 1.8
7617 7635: 5.5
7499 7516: 1.4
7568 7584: 0.2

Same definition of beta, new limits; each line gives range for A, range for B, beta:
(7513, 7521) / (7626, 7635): 9.8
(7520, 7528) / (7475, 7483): 4.2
